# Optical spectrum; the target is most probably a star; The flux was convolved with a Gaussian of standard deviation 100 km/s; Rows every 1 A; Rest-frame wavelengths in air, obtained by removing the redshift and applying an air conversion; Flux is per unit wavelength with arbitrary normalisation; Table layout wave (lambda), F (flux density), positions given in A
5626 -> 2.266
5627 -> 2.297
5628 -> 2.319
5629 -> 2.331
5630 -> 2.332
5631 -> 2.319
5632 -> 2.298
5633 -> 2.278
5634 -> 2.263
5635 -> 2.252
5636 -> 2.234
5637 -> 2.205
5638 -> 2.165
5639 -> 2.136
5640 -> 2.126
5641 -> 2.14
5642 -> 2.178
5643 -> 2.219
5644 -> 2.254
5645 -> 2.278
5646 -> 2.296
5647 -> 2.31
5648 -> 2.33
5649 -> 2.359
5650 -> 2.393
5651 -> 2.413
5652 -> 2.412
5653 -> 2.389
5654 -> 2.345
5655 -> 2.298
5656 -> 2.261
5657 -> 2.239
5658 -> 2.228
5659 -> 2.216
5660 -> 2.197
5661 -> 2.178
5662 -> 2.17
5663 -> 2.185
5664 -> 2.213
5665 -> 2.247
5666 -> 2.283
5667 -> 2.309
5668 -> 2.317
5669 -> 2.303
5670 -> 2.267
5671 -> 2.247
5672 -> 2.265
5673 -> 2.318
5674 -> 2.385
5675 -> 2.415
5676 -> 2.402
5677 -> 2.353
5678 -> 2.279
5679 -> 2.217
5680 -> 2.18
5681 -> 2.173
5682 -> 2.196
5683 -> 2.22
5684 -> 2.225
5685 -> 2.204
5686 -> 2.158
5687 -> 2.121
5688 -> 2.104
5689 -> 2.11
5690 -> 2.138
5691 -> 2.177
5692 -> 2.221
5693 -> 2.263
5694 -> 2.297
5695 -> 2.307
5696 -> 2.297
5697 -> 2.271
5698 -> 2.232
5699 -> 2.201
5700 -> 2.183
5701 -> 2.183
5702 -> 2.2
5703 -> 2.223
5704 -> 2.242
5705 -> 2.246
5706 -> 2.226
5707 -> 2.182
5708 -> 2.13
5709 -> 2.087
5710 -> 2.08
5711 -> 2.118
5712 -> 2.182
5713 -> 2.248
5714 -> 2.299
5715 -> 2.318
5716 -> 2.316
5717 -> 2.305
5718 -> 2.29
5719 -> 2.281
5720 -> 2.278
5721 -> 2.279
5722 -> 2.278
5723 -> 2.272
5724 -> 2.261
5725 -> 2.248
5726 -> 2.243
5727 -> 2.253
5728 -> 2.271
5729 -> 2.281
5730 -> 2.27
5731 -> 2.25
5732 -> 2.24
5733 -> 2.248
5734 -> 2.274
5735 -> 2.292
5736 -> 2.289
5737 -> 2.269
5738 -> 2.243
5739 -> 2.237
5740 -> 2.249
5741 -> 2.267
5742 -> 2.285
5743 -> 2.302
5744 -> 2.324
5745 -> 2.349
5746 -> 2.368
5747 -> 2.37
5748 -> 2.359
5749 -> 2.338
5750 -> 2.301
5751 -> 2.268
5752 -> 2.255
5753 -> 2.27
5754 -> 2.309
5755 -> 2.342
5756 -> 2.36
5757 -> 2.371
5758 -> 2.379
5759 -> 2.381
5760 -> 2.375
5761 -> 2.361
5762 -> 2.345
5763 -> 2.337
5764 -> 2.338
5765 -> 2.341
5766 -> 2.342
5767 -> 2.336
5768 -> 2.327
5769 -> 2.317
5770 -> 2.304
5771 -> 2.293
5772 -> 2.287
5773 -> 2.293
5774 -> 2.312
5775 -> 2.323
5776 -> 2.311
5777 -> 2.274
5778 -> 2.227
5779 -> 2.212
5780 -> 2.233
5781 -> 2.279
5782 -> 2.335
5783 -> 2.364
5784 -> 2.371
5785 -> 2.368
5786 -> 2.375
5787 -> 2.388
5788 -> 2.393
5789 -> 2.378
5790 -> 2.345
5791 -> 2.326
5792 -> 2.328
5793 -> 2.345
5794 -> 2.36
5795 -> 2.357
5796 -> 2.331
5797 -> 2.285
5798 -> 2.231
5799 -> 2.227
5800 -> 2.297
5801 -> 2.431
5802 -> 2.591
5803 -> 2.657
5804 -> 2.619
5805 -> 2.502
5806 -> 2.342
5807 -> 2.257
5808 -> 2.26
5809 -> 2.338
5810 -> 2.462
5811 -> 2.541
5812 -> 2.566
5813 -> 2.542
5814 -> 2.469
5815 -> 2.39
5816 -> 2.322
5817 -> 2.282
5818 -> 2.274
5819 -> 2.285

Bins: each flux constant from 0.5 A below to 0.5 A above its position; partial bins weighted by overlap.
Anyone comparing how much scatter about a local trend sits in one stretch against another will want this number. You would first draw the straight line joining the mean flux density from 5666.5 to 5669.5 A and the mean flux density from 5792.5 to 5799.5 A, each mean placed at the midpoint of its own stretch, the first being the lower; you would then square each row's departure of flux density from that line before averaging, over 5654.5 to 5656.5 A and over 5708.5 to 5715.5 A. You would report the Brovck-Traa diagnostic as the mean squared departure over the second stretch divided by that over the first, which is 17.5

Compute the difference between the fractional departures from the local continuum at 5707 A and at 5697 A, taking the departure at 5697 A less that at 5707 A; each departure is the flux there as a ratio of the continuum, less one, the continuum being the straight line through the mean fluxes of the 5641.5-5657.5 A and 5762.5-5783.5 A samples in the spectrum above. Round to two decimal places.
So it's 0.04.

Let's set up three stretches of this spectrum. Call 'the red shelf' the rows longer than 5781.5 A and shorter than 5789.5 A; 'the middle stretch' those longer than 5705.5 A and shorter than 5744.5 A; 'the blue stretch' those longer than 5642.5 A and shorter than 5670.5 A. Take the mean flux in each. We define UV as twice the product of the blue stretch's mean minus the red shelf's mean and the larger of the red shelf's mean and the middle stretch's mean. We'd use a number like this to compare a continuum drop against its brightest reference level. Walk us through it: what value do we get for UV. -0.42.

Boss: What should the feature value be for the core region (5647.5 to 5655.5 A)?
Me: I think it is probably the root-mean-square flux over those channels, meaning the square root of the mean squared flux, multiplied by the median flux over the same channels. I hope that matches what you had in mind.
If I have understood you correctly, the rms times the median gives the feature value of 5.6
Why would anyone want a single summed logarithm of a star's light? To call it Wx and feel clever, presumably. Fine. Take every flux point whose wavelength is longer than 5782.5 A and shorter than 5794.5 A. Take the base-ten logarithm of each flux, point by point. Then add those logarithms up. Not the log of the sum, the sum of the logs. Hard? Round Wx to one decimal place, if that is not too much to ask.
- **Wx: 4.5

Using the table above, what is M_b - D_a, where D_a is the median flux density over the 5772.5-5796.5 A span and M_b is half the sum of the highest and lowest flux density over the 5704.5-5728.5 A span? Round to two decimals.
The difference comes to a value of -0.13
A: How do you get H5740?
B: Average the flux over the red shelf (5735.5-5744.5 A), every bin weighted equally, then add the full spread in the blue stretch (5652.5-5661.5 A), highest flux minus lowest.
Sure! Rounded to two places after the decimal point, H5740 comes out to 2.48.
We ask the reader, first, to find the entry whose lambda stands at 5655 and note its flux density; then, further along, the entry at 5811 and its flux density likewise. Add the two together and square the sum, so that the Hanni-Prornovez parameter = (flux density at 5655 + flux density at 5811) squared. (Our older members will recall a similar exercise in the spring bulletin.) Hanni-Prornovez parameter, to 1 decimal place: 23.4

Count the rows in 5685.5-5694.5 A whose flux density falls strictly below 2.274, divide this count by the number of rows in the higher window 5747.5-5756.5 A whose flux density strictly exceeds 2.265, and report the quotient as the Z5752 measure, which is 1.0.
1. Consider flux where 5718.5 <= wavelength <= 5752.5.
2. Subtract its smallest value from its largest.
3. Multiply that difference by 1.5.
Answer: 0.20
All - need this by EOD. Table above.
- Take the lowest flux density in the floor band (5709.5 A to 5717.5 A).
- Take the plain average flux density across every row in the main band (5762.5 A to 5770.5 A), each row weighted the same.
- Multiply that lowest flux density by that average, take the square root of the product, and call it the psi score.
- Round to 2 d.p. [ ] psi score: 2.20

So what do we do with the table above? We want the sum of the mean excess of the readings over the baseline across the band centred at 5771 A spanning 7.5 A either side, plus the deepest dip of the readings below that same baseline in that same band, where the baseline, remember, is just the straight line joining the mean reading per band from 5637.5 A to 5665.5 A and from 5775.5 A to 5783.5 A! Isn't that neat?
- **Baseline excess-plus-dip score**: 0.08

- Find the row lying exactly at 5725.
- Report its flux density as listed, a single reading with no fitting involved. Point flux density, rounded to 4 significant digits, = 2.248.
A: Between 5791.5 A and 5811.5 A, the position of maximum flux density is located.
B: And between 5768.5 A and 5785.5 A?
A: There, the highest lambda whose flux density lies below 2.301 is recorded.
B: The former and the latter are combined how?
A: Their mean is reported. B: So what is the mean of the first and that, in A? 5792.0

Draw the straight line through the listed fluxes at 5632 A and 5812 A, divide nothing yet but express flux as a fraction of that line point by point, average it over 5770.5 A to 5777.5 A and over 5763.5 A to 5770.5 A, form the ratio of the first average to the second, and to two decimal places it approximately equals 0.98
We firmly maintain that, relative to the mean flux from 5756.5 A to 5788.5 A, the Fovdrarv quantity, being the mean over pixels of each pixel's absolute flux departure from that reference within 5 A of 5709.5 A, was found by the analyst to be 0.15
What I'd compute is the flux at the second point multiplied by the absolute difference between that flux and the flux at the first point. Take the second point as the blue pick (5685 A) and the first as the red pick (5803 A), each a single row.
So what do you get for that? 1.0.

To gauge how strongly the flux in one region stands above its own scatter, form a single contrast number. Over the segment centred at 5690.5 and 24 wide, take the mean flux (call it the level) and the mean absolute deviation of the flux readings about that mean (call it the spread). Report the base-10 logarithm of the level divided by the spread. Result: 1.71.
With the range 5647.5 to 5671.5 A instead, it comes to 1.56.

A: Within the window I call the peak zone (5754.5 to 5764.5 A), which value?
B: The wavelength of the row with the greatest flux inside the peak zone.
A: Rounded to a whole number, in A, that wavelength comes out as 5759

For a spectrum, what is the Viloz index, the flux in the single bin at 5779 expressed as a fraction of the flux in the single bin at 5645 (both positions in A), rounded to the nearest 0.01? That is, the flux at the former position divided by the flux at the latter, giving 0.97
